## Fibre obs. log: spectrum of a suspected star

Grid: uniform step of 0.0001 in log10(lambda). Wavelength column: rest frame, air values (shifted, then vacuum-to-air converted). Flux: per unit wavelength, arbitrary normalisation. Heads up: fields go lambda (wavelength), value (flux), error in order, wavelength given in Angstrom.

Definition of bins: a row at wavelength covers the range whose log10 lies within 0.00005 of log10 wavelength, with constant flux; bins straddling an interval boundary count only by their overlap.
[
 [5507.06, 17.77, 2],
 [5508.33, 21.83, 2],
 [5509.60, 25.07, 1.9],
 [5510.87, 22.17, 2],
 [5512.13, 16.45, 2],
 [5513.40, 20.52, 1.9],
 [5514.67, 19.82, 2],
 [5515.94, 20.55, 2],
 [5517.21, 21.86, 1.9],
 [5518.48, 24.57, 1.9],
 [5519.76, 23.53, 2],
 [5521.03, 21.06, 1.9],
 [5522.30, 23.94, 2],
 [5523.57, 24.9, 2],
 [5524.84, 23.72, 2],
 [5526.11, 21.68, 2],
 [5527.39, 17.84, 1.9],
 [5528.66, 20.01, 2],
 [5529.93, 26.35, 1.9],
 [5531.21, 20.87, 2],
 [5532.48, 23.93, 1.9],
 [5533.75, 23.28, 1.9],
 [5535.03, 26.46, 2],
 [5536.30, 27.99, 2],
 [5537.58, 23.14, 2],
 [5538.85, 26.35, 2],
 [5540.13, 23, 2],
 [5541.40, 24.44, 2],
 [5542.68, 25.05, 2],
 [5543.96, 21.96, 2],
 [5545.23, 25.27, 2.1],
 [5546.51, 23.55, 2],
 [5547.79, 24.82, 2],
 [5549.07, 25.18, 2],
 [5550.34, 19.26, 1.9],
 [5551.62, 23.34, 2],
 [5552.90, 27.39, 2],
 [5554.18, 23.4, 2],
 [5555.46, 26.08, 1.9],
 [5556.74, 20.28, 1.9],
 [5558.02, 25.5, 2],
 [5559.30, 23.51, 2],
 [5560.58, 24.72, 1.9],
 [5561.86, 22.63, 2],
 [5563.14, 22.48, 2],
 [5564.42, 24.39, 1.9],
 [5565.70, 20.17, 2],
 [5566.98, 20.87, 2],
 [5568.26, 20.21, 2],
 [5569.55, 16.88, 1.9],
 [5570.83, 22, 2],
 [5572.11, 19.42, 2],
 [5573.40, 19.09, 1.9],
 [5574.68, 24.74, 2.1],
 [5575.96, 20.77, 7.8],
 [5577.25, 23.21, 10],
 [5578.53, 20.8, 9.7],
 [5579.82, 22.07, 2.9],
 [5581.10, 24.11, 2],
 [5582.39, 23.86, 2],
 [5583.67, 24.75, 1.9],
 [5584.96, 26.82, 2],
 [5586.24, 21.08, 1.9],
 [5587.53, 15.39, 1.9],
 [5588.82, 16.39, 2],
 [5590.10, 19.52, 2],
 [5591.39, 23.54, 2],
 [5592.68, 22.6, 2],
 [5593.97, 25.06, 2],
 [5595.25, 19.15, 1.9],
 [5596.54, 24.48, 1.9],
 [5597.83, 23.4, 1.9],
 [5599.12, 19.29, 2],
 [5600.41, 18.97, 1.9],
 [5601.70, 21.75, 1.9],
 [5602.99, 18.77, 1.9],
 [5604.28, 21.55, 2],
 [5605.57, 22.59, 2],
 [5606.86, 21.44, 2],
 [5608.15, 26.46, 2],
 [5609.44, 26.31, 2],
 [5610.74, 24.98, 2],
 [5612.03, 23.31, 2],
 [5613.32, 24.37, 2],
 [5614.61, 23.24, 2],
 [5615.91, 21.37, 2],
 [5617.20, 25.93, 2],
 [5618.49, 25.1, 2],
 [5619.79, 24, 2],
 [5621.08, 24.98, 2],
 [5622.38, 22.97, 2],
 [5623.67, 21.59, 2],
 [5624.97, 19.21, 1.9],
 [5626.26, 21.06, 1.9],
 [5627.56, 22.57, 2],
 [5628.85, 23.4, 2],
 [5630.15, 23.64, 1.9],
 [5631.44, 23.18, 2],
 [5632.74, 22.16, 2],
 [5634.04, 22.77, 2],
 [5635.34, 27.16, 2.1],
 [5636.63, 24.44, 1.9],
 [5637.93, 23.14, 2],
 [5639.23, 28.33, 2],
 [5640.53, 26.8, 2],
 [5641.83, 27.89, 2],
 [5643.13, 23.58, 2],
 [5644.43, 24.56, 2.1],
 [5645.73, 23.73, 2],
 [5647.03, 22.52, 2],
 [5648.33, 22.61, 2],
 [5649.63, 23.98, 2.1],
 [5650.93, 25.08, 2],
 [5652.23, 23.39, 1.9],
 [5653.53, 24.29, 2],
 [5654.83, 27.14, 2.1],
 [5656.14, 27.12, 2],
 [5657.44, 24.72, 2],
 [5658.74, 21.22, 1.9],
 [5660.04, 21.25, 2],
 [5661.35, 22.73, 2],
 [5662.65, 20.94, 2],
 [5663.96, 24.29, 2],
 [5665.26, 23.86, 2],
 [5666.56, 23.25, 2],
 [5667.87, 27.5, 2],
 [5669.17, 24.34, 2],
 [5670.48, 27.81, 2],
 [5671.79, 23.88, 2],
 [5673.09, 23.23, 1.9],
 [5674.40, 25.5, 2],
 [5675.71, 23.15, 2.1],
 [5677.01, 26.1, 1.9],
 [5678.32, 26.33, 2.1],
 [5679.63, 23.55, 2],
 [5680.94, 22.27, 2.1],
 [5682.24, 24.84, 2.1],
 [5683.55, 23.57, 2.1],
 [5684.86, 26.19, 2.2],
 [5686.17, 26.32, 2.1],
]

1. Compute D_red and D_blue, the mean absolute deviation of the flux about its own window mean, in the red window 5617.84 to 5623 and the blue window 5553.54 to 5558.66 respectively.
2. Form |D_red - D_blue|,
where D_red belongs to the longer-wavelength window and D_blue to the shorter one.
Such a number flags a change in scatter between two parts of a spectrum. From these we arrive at 1.2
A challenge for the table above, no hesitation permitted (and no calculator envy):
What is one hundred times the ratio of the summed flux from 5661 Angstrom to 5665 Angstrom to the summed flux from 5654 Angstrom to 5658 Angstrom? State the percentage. 86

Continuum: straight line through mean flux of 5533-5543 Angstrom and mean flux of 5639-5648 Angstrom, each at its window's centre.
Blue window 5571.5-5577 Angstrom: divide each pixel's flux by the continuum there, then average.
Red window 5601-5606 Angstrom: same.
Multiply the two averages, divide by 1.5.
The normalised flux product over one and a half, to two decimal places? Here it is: 0.47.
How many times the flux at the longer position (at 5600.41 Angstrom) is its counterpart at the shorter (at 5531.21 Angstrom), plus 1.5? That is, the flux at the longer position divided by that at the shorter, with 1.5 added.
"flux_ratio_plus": 2.41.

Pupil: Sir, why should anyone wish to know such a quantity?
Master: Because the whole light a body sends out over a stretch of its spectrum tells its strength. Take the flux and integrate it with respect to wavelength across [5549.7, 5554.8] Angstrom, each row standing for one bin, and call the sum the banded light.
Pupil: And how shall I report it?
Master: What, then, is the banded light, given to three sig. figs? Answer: 119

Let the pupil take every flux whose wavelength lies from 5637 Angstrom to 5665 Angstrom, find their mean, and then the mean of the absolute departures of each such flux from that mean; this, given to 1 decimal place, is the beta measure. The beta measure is 1.7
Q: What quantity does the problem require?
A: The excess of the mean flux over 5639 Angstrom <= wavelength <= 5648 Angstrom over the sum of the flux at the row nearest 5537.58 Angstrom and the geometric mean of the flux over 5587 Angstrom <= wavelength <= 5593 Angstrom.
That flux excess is -17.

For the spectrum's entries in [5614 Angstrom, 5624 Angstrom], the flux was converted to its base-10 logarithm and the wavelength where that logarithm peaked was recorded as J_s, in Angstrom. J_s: 5617.20 Angstrom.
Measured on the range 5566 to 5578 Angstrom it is 5574.68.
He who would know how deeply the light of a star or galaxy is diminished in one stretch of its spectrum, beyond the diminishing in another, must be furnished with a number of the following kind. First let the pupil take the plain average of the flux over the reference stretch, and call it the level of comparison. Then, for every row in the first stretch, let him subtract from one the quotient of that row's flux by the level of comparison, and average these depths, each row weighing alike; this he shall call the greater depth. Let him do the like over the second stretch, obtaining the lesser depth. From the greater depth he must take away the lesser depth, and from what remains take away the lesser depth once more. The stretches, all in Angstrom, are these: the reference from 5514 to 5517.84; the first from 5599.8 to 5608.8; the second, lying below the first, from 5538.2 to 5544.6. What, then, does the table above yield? 0.29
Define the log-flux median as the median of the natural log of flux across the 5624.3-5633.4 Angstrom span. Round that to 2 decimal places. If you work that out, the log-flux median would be 3.12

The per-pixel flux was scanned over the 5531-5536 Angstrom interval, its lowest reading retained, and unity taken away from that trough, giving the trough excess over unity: 19.9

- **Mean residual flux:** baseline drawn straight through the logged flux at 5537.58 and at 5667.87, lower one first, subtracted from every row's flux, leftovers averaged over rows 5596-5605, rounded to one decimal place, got -4.1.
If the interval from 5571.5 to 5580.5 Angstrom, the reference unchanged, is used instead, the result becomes -3.0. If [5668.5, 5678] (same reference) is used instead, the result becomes -2.8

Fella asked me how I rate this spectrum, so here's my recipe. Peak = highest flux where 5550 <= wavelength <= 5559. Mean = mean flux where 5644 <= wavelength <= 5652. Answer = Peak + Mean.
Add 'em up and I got 51.1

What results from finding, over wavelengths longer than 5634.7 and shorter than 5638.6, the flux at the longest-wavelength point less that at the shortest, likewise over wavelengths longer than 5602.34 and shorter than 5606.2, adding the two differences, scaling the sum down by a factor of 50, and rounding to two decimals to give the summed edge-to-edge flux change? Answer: 0.00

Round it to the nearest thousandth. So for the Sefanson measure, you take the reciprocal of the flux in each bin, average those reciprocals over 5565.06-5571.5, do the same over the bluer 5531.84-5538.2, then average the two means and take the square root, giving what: 0.213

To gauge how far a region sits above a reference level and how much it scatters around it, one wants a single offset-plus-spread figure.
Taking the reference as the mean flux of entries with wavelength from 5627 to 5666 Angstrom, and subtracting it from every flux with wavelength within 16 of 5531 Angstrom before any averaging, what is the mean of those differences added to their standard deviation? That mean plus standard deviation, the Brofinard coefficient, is 1.6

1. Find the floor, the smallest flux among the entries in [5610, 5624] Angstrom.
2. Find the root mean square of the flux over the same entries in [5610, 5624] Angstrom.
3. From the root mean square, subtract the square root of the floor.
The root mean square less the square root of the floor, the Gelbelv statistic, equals 19.2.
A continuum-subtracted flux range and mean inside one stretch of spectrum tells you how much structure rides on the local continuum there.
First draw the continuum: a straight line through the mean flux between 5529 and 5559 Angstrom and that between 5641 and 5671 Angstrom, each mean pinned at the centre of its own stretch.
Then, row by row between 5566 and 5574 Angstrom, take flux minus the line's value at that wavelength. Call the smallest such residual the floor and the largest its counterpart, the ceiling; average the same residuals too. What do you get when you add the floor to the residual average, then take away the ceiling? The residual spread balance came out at -10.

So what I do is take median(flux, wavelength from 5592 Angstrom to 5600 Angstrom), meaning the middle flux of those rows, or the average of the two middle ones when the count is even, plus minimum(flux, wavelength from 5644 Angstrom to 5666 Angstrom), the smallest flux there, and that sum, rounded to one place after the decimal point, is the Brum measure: 43.9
